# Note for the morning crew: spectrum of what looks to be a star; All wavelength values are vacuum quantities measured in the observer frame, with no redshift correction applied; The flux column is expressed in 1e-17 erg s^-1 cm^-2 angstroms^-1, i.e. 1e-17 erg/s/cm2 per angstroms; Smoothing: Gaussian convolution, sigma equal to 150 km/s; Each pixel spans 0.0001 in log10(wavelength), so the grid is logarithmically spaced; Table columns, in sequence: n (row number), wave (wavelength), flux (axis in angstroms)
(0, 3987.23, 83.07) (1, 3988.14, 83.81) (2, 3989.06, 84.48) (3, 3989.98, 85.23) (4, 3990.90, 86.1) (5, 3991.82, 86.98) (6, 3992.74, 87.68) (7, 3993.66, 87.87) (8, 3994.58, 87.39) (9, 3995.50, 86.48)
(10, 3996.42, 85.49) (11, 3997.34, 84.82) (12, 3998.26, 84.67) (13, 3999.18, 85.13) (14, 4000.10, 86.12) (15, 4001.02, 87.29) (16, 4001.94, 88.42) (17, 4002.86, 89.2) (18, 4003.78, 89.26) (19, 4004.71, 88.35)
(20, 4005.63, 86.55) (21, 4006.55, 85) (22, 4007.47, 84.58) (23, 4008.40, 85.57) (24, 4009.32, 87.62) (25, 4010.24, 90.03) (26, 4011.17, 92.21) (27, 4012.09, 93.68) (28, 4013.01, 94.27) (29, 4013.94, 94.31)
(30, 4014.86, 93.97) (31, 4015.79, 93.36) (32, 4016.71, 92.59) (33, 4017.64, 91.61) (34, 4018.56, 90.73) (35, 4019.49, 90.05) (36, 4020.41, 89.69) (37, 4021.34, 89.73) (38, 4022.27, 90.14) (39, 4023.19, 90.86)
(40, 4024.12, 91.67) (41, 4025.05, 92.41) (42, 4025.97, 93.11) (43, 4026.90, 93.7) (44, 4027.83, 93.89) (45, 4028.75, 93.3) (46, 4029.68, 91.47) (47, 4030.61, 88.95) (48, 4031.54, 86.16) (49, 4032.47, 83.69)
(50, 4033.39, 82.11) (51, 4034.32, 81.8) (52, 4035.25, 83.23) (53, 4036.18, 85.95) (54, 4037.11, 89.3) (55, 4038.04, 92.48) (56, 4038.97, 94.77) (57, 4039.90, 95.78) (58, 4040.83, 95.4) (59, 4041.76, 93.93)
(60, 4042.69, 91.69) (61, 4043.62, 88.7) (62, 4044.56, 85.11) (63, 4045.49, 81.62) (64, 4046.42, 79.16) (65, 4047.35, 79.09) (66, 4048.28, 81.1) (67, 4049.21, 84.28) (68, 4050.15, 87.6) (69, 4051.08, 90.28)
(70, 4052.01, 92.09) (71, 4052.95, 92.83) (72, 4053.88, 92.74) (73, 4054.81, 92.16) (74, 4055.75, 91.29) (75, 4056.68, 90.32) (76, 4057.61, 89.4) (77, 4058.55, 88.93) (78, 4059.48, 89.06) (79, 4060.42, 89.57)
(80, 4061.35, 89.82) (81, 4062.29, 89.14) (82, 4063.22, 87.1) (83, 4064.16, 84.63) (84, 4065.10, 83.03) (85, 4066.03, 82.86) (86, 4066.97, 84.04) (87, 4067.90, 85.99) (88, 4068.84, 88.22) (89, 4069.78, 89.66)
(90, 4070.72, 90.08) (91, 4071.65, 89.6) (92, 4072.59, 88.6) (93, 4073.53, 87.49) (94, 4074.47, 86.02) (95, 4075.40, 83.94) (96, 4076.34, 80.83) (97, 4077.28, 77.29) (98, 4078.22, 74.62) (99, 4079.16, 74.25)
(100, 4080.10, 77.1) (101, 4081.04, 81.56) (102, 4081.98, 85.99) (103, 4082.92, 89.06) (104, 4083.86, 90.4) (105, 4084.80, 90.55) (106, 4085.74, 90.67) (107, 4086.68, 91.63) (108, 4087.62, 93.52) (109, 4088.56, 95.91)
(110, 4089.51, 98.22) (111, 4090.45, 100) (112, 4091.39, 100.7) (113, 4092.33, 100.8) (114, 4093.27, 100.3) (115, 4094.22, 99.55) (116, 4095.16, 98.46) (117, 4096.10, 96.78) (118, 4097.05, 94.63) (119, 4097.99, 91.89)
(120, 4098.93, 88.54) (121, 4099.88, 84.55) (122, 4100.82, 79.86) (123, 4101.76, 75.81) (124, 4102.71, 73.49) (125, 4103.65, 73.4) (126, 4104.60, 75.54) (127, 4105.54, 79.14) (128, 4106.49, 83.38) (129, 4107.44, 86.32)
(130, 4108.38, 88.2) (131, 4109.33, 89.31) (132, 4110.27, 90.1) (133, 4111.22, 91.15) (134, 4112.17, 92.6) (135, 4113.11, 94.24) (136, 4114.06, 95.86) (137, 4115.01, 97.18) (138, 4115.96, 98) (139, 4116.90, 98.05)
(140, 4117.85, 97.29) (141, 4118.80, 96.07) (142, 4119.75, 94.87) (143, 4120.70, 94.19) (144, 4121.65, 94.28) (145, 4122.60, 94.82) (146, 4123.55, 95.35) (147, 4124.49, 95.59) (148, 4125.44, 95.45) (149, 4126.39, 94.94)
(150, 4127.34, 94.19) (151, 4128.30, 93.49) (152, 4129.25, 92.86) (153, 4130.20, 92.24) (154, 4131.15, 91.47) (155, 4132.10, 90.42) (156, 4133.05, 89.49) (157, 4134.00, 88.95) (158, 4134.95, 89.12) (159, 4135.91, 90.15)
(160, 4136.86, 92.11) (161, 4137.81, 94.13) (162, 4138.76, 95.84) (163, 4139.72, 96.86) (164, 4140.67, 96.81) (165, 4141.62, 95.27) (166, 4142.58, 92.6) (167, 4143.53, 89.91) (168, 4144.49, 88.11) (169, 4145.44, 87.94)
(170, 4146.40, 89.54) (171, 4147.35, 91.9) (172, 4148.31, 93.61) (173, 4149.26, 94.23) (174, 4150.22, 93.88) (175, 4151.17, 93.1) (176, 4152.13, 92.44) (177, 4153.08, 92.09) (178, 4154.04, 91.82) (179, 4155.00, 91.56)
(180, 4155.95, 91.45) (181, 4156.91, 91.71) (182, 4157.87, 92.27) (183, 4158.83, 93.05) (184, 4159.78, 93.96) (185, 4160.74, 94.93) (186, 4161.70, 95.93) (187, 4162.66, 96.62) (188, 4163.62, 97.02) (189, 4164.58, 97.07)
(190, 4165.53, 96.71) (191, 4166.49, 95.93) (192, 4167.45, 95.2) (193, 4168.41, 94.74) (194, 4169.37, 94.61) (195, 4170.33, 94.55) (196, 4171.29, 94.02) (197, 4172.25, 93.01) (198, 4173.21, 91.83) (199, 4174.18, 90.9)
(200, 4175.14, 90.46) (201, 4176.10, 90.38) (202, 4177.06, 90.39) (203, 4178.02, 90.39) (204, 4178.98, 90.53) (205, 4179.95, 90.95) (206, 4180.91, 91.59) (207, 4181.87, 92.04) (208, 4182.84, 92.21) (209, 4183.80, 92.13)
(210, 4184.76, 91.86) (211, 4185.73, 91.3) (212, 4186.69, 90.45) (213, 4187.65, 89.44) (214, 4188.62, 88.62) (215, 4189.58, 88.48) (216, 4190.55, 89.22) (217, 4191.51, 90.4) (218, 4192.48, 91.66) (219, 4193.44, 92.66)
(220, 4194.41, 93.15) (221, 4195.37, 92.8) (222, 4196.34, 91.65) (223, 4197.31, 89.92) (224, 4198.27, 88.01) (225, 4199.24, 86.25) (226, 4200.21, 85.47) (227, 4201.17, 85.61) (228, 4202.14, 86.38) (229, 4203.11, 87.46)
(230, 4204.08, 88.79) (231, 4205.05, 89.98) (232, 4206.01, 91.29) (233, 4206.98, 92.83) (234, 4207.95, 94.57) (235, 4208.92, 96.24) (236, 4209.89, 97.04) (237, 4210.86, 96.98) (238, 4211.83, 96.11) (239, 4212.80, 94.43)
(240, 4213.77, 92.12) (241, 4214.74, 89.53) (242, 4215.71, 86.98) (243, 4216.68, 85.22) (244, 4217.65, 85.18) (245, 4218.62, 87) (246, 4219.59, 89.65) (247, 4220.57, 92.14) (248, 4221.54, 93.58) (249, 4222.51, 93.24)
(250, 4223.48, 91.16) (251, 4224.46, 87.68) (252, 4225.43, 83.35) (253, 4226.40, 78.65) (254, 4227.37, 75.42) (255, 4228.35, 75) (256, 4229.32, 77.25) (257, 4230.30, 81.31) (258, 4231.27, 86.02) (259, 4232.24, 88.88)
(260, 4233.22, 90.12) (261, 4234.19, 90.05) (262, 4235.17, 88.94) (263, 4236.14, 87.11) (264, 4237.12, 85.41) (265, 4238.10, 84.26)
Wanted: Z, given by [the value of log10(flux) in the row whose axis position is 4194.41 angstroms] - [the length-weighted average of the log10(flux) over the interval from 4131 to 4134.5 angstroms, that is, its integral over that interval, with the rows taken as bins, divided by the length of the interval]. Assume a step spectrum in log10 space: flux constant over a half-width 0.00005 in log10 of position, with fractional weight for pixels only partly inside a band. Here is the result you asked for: 0.011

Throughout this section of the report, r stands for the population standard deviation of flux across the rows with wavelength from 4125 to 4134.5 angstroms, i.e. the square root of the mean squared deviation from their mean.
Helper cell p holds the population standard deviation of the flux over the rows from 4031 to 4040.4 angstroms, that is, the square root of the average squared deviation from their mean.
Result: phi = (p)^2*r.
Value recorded 53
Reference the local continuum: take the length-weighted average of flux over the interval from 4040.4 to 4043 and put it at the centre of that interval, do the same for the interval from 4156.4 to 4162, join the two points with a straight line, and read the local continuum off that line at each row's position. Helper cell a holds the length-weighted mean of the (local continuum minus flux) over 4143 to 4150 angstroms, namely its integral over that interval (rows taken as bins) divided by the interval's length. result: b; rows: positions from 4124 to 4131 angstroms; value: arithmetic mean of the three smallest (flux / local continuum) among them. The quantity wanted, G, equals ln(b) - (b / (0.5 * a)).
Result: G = -0.8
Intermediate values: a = 2.6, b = 0.99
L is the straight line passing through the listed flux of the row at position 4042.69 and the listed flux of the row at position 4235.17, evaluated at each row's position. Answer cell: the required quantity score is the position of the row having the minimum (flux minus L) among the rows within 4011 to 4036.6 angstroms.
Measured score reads 4034.32 angstroms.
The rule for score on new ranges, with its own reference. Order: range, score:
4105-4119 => 4105.54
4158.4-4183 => 4176.10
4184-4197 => 4189.58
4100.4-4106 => 4103.65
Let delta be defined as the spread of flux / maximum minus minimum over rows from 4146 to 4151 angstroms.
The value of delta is 4.7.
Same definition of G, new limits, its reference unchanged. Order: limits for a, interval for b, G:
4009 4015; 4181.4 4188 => -1.3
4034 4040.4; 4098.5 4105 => -0.6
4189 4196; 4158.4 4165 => -0.9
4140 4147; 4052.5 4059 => -1.0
